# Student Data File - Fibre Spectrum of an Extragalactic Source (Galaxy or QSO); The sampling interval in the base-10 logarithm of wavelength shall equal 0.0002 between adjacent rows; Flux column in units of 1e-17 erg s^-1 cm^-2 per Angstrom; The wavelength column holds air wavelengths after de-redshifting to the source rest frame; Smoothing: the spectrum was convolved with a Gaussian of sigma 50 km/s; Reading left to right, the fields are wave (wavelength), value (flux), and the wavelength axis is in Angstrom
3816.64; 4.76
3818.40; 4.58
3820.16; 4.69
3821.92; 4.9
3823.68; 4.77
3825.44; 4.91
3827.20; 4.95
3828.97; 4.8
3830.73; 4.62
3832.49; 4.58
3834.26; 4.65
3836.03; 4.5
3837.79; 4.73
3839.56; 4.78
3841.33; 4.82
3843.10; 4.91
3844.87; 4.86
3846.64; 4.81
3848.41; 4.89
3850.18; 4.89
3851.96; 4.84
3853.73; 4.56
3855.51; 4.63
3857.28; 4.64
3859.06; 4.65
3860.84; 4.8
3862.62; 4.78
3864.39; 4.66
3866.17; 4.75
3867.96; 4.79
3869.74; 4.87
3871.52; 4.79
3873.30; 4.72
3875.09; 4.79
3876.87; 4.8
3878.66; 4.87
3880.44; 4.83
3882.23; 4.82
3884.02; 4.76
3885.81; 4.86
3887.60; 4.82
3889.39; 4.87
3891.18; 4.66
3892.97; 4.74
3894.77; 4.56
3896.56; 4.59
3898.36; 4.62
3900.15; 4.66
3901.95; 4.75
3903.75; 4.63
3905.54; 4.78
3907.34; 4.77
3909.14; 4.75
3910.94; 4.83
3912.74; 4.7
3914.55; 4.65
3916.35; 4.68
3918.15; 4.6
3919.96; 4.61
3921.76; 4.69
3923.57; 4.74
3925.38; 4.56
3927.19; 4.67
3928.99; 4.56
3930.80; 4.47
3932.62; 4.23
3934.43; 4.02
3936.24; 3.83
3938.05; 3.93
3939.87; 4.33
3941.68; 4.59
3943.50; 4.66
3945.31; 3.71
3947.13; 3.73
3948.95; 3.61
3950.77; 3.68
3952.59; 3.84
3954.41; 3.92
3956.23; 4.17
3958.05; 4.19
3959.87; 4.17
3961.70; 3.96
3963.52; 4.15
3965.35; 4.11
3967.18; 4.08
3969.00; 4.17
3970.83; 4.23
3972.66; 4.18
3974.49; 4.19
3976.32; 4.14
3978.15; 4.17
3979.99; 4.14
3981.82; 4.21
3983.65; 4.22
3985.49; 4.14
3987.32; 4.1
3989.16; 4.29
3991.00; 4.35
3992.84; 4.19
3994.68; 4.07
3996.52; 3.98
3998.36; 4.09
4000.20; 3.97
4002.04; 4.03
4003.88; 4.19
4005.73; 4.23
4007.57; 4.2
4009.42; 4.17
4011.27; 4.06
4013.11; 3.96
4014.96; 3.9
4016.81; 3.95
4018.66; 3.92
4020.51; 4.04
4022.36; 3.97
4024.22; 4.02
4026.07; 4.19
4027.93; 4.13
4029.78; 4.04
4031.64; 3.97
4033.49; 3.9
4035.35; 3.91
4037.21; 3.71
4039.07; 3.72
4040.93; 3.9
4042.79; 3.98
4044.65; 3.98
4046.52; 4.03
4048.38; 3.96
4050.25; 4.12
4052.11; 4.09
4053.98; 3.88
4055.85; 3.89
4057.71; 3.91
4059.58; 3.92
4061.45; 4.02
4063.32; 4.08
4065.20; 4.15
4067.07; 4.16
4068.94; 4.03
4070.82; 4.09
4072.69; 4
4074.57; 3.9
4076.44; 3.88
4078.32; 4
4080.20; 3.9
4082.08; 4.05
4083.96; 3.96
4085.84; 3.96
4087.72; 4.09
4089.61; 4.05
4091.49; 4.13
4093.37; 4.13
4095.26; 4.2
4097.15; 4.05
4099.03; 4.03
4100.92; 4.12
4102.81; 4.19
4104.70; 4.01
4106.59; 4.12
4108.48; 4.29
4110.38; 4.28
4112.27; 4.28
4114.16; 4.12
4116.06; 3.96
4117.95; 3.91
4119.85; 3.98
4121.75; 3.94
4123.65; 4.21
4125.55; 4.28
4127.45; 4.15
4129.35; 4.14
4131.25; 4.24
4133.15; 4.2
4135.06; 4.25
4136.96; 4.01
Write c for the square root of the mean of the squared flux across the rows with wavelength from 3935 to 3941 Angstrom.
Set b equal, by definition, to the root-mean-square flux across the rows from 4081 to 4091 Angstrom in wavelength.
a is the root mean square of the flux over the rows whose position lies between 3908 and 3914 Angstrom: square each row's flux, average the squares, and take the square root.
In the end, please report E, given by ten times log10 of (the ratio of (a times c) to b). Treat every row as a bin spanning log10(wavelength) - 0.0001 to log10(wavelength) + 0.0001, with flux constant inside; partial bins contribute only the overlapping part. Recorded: 6.8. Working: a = 4.76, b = 4.02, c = 4.04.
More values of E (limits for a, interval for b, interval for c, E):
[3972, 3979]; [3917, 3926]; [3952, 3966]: 5.6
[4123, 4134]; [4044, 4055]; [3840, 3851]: 7.1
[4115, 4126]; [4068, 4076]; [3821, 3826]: 6.9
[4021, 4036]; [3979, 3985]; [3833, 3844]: 6.6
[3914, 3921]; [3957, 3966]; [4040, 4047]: 6.5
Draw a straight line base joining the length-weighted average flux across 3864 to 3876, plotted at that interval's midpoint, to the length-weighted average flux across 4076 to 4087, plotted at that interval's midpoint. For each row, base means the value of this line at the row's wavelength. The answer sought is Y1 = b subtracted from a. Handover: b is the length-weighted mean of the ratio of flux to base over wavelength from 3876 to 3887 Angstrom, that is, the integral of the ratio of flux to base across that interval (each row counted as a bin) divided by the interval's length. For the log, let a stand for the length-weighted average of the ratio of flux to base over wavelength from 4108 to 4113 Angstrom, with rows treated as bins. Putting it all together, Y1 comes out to 0.09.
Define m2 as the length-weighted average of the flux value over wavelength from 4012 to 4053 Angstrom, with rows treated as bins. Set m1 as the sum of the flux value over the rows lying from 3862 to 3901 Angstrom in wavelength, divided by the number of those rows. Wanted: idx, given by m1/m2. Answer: 1.20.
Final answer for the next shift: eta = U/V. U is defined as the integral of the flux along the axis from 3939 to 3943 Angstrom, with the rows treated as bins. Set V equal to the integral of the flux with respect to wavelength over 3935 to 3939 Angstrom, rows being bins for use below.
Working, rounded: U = 17.9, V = 15.6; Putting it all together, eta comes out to 1.15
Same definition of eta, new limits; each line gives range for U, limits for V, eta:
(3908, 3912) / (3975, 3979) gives 1.15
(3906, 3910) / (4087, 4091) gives 1.17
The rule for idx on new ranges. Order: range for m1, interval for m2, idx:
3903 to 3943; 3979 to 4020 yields 1.10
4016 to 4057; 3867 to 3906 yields 0.83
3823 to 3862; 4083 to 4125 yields 1.16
